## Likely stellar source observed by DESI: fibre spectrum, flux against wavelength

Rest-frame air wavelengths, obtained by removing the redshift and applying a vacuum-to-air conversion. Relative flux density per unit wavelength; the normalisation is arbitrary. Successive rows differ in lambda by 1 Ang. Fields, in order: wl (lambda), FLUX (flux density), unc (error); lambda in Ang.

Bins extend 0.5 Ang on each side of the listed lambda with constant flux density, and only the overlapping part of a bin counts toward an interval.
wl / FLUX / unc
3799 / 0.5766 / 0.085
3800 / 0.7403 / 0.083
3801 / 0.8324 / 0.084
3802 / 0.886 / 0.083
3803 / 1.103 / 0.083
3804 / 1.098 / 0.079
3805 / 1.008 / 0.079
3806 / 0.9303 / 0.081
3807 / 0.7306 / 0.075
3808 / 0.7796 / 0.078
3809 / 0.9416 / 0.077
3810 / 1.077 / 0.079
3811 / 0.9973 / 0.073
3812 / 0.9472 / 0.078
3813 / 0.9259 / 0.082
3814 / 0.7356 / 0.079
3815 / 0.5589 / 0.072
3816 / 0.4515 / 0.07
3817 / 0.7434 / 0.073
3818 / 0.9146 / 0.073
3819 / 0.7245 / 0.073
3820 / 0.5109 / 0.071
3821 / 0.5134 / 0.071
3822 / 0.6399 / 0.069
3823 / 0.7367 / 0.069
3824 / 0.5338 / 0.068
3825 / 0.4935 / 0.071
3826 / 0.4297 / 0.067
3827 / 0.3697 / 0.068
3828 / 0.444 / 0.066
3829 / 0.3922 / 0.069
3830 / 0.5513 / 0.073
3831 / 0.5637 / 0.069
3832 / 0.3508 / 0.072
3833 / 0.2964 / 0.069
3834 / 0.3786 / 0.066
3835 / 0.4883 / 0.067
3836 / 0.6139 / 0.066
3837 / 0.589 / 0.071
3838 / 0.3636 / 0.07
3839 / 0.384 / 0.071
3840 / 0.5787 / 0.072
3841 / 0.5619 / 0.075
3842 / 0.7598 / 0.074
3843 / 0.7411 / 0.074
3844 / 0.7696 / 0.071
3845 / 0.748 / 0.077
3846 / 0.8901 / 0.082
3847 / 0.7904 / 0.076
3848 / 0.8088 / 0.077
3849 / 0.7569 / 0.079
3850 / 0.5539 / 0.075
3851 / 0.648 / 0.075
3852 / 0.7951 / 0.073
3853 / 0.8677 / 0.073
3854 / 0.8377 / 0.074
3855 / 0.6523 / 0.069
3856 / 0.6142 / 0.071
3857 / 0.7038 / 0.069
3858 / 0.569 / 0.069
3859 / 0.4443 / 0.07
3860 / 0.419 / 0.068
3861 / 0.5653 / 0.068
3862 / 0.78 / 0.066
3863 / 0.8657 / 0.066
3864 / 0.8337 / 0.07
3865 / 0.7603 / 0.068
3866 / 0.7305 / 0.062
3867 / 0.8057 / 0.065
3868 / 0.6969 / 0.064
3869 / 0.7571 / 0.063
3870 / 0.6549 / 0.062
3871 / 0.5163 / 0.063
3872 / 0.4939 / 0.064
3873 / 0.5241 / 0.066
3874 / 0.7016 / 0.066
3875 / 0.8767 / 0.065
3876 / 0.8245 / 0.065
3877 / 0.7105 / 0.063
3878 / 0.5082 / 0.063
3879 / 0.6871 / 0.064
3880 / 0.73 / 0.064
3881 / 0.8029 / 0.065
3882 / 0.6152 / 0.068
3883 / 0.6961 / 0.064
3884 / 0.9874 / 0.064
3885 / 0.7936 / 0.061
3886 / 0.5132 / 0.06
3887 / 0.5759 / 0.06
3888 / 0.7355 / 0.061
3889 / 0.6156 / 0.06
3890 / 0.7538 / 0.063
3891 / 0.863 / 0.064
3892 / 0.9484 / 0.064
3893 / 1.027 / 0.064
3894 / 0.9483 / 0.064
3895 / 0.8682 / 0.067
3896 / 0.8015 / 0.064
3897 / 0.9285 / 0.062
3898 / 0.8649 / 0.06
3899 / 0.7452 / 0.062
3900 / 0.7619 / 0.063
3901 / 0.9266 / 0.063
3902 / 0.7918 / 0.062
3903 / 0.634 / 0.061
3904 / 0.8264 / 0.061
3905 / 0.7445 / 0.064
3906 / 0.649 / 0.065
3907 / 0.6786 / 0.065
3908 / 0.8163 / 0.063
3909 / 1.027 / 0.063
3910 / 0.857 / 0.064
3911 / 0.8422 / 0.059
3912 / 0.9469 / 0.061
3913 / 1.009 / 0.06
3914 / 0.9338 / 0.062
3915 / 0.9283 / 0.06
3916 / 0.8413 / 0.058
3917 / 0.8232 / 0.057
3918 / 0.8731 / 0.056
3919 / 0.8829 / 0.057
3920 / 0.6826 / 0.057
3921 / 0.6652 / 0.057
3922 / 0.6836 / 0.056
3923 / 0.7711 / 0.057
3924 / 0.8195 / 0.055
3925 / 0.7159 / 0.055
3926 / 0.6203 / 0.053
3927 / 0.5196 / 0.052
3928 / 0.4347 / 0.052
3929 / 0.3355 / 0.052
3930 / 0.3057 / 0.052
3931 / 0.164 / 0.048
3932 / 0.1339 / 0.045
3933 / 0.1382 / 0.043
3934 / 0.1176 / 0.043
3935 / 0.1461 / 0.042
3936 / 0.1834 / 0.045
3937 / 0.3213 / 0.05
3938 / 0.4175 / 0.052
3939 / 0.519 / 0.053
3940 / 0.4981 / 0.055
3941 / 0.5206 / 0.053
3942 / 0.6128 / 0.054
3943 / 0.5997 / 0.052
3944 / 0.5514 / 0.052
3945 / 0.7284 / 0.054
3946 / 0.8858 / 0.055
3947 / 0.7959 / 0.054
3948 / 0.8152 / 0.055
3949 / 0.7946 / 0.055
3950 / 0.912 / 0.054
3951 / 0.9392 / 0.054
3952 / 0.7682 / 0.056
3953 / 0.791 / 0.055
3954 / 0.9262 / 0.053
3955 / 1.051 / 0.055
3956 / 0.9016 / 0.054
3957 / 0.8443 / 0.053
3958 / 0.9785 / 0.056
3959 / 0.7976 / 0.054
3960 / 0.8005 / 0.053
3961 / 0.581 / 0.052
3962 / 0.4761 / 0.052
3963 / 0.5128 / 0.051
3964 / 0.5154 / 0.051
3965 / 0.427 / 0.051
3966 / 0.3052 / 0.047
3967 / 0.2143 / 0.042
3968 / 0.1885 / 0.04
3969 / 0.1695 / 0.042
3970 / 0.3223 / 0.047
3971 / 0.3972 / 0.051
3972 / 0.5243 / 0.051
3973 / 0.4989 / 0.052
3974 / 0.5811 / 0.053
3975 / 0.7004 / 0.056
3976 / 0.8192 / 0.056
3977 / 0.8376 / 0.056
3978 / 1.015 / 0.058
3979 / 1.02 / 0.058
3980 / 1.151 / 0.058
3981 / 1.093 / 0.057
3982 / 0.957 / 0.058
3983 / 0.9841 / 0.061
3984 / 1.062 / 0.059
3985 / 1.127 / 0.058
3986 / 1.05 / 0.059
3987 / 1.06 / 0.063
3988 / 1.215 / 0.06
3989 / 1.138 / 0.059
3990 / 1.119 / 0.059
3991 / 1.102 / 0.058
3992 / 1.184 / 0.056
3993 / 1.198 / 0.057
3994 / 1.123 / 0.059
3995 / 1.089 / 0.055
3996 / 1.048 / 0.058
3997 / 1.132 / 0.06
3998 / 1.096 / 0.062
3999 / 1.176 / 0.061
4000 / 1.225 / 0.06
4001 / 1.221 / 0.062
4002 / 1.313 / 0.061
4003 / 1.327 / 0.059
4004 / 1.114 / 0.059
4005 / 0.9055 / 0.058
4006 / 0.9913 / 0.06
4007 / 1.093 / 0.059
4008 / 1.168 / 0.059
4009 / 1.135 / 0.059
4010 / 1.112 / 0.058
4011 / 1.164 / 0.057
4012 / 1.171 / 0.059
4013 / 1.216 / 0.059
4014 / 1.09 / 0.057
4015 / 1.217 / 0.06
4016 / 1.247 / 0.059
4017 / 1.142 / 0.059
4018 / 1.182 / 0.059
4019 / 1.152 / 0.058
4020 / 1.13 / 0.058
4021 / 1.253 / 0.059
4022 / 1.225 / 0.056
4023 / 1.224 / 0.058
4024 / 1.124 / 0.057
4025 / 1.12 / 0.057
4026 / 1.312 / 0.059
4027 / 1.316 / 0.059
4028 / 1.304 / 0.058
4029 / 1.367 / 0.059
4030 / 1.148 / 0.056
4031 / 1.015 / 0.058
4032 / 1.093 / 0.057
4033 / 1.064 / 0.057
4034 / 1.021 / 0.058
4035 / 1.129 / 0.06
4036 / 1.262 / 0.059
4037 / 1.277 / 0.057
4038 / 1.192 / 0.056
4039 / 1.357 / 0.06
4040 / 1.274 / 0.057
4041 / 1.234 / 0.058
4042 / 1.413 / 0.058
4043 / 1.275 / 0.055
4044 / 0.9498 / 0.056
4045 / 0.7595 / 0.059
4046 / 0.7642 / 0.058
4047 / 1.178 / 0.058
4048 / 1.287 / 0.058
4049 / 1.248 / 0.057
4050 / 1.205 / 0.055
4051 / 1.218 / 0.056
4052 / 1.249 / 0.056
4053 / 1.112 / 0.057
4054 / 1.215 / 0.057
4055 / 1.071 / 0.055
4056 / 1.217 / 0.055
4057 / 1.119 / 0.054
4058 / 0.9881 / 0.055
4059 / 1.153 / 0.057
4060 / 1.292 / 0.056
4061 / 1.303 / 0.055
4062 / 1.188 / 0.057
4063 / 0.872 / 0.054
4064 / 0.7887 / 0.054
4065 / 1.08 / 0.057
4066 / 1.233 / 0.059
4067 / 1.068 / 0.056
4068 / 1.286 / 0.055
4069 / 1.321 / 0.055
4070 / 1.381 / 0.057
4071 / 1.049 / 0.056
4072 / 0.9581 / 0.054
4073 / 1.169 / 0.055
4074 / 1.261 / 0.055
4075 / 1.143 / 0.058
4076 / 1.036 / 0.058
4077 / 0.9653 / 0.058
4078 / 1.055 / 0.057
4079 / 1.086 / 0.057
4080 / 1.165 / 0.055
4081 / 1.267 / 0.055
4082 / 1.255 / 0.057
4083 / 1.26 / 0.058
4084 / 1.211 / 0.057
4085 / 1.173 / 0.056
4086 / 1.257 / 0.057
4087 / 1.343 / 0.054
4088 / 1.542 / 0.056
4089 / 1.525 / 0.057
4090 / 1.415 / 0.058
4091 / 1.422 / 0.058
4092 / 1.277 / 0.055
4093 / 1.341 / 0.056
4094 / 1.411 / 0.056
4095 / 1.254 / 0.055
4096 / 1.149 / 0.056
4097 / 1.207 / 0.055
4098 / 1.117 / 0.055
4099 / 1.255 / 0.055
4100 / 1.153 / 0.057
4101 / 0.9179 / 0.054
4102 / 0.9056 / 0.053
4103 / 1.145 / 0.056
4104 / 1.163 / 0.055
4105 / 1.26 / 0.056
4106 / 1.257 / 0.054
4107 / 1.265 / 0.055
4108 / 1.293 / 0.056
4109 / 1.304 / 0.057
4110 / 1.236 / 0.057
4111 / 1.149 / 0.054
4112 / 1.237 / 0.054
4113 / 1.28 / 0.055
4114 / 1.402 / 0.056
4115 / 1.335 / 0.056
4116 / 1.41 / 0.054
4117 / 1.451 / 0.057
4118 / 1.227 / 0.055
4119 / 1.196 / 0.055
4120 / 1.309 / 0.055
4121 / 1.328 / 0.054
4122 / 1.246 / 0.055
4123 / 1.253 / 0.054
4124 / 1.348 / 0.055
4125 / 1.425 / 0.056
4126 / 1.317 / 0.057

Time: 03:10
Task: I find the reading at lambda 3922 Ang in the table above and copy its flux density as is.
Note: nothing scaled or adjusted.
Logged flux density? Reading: 0.6836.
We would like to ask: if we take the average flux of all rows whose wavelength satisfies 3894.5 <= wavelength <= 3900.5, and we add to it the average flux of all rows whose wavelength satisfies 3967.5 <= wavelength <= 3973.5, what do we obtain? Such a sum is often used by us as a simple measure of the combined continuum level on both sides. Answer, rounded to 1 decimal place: 1.2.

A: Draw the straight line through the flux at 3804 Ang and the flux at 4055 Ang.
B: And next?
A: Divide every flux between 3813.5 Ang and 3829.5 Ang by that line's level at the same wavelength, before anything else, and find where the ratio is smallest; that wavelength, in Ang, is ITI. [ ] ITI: 3827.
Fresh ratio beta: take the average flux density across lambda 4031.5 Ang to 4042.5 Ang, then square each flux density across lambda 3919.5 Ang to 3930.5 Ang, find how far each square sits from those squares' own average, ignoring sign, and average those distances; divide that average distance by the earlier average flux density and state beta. 0.130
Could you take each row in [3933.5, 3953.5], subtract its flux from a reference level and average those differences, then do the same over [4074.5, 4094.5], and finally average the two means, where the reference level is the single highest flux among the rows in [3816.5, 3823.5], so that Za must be -0.01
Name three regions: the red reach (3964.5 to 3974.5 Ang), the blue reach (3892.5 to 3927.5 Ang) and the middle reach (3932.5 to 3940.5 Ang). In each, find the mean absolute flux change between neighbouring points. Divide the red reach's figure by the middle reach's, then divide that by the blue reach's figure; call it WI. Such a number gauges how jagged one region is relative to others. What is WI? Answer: 14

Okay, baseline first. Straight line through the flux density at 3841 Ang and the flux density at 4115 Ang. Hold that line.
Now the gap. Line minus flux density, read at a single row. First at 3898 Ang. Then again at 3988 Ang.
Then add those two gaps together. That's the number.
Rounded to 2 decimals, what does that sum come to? -0.38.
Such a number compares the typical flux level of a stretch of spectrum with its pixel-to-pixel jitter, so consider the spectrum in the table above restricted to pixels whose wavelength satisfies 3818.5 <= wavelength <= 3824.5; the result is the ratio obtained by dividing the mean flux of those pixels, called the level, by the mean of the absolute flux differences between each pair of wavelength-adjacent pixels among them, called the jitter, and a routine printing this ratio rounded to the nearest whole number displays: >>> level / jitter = 5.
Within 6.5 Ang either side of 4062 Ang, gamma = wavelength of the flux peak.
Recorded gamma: 4061 Ang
